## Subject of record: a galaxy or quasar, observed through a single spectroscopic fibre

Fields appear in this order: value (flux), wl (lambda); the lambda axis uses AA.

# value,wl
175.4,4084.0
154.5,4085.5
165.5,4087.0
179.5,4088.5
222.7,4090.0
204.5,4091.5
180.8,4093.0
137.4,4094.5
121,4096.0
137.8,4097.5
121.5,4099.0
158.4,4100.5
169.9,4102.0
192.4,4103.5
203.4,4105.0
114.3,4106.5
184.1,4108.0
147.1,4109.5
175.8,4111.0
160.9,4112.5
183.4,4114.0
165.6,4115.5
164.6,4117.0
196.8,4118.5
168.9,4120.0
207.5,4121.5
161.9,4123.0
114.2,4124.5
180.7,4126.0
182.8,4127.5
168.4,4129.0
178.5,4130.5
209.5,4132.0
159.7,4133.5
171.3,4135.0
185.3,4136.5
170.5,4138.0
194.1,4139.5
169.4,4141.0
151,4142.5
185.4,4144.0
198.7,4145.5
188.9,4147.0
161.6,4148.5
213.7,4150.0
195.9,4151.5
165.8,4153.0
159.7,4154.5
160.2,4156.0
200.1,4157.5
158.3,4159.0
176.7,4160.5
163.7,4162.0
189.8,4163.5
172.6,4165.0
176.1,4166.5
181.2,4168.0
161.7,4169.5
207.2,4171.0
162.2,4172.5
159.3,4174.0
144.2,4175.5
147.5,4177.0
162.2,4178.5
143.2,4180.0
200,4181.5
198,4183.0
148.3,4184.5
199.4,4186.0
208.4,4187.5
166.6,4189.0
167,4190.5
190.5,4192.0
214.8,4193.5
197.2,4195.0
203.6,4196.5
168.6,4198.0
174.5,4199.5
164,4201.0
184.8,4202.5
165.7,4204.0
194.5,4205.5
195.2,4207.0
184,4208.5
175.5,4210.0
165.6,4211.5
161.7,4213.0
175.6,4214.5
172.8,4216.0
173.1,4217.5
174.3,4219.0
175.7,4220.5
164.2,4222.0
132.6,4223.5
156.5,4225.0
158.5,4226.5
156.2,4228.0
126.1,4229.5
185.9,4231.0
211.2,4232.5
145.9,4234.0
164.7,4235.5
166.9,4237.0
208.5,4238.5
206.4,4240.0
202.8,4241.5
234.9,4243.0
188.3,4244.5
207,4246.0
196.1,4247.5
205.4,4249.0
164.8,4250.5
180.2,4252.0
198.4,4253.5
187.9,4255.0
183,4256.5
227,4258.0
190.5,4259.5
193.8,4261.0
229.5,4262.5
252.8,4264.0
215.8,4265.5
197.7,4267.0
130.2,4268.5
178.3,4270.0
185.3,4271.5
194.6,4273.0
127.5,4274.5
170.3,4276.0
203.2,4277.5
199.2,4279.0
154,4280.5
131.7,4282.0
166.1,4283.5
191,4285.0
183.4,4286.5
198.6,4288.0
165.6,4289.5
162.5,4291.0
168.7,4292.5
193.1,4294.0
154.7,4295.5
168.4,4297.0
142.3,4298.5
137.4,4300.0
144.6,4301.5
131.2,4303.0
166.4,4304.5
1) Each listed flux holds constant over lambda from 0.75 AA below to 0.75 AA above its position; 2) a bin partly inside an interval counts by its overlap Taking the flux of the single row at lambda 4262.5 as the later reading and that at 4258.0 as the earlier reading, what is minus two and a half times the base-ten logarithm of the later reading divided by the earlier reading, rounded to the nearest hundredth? -0.01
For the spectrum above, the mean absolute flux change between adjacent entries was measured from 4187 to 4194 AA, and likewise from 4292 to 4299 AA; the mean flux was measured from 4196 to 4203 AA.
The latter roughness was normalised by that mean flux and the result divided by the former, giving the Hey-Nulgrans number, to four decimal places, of 0.0064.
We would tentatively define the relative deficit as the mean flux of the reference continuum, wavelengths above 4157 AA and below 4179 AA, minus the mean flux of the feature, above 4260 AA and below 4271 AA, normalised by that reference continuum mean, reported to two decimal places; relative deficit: -0.17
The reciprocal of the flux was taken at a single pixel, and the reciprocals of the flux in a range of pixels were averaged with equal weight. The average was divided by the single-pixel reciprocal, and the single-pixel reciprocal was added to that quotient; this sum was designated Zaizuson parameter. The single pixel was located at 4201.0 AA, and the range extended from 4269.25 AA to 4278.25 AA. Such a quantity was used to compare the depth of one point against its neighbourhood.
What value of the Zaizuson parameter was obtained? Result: 0.96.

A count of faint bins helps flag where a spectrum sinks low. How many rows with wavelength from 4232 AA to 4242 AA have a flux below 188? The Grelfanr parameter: 3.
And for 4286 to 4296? 5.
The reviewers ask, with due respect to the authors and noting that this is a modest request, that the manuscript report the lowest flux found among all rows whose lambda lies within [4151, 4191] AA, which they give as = 143.2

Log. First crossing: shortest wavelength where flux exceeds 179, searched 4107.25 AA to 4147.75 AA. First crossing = 4108.0 AA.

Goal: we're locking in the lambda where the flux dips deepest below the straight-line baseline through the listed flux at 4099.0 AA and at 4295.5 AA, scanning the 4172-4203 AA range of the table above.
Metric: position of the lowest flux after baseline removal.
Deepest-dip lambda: 4180.0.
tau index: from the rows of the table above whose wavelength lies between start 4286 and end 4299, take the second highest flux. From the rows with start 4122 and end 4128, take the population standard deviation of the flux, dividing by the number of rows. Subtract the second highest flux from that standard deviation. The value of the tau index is -165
